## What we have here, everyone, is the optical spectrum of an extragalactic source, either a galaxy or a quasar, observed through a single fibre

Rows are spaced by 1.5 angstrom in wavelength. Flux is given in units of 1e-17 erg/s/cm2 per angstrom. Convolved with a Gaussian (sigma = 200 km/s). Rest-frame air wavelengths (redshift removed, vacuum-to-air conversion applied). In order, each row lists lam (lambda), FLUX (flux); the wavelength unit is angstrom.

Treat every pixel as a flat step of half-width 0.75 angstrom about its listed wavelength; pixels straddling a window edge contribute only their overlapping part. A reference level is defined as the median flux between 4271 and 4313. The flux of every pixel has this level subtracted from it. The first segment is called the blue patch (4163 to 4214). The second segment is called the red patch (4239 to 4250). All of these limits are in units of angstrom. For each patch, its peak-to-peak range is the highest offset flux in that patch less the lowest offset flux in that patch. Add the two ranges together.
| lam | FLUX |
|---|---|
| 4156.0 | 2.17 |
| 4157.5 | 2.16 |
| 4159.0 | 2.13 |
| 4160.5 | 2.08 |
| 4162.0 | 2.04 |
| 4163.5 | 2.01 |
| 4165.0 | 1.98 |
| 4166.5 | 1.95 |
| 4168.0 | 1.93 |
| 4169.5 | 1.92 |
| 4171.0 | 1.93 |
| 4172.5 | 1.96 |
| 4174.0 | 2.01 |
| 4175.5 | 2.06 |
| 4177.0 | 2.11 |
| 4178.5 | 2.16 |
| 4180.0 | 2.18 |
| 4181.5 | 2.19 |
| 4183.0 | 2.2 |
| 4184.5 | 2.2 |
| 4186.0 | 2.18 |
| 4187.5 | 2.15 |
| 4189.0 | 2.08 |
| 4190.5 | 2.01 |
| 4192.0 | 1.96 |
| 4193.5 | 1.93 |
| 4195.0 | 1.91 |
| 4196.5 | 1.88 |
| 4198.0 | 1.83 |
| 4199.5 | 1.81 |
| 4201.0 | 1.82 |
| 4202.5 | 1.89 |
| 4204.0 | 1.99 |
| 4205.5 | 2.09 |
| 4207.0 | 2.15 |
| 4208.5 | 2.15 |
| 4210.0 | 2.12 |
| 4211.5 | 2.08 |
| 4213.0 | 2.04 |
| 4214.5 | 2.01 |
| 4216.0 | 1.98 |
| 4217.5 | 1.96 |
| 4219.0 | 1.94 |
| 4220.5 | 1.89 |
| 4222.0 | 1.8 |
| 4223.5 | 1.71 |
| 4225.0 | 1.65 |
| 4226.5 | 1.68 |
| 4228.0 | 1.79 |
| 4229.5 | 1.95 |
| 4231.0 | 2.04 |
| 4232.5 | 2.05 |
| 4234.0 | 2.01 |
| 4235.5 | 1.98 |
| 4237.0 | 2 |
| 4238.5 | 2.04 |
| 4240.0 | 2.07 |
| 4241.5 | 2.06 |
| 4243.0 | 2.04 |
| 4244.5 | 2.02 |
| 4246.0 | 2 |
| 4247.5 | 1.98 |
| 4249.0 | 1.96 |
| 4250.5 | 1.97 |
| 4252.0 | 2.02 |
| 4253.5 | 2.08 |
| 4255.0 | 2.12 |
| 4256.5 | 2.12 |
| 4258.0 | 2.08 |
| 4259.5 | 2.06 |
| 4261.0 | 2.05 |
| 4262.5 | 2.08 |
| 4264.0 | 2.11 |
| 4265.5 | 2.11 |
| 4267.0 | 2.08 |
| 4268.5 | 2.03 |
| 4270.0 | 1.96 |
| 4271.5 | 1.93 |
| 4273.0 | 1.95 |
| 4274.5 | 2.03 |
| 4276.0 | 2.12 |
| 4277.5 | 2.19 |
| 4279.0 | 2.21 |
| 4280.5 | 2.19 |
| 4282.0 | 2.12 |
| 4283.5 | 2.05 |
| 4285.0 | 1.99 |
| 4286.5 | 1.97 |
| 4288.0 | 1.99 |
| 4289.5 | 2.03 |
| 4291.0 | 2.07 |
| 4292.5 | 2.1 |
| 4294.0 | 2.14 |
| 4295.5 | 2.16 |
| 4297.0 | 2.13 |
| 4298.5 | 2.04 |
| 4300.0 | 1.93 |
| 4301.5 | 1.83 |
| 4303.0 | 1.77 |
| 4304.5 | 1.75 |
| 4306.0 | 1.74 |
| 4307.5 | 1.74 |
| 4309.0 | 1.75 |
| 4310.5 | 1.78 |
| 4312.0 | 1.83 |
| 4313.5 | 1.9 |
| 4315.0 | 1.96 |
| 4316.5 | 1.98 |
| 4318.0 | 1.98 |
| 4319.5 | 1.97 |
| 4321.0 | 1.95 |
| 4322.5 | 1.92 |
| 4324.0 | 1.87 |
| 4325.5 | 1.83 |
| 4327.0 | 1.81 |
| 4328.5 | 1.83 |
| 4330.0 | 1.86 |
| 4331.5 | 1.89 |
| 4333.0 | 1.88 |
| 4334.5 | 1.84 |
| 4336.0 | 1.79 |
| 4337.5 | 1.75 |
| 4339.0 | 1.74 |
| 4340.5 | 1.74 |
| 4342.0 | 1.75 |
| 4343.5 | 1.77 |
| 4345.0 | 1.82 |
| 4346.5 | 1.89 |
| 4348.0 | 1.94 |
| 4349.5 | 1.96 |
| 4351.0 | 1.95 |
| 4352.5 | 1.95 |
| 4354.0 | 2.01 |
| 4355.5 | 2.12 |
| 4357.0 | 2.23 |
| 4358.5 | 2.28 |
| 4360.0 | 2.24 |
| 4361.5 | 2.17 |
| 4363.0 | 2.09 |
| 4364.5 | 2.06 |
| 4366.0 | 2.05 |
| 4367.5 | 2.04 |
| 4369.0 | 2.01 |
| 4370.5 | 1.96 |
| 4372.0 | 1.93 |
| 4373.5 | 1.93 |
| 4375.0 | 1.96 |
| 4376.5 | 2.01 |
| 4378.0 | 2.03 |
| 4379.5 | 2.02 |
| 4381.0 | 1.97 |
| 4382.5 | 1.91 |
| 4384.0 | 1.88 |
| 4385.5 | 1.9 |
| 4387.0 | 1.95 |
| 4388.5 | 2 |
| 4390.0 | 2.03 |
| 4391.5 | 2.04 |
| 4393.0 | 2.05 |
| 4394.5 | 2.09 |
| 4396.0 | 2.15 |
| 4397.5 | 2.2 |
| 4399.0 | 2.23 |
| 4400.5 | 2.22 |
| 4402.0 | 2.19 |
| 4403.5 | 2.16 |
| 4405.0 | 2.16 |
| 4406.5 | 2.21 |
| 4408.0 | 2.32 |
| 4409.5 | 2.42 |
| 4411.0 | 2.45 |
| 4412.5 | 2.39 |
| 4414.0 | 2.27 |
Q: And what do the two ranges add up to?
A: 0.50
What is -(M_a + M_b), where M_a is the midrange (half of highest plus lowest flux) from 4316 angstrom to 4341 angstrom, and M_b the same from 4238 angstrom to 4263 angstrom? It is -3.90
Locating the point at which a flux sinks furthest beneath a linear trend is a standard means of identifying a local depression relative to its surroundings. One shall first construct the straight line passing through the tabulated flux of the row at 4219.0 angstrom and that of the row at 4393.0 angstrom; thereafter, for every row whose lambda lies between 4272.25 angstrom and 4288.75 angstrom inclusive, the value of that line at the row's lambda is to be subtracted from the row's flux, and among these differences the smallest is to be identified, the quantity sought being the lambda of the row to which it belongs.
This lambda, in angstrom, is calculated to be 4273.0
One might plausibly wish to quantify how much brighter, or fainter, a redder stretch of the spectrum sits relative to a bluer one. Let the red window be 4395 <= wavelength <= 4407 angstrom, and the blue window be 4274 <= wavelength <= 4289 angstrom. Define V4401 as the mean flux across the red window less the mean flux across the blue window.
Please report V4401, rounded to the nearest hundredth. 0.10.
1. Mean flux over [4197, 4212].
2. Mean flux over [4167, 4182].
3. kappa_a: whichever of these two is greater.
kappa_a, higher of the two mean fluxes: 2.04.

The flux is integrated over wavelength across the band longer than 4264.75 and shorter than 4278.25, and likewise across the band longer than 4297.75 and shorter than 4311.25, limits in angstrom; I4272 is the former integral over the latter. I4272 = 1.13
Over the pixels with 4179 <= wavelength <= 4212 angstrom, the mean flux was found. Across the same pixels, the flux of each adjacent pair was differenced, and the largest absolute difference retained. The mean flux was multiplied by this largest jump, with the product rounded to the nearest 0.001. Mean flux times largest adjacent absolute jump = 0.204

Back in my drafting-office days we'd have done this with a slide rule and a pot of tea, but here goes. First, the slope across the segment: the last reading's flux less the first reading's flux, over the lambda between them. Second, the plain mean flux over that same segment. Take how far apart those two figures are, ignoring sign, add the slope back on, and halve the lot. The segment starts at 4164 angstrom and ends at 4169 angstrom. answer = 0.98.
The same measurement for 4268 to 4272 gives 0.99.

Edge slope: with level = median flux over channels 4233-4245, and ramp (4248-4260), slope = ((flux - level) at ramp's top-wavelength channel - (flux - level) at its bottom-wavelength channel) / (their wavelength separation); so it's 0.01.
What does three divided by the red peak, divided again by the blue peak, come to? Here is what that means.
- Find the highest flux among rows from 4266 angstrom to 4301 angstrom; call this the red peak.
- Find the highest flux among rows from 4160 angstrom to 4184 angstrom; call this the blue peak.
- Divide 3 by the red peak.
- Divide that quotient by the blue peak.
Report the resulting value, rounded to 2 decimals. 0.62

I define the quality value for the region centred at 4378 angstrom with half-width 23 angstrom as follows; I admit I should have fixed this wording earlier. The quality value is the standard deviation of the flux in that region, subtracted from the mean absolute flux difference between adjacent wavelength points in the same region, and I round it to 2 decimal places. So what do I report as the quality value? -0.07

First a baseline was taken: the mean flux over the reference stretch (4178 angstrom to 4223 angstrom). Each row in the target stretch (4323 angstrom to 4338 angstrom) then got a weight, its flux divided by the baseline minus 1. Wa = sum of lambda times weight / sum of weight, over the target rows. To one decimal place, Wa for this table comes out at 4331.2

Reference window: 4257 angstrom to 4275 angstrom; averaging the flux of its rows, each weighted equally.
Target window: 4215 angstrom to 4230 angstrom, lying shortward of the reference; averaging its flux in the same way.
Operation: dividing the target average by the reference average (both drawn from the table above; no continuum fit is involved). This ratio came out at 0.900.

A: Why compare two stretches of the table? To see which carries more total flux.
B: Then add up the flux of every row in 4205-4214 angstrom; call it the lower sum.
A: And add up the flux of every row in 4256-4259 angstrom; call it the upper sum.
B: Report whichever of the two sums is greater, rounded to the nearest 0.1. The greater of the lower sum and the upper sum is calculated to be 12.6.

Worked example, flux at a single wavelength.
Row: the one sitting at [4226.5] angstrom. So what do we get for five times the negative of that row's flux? -8.4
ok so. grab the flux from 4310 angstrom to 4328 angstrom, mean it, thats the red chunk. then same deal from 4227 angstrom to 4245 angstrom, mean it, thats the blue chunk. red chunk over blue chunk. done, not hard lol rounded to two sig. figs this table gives 0.95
